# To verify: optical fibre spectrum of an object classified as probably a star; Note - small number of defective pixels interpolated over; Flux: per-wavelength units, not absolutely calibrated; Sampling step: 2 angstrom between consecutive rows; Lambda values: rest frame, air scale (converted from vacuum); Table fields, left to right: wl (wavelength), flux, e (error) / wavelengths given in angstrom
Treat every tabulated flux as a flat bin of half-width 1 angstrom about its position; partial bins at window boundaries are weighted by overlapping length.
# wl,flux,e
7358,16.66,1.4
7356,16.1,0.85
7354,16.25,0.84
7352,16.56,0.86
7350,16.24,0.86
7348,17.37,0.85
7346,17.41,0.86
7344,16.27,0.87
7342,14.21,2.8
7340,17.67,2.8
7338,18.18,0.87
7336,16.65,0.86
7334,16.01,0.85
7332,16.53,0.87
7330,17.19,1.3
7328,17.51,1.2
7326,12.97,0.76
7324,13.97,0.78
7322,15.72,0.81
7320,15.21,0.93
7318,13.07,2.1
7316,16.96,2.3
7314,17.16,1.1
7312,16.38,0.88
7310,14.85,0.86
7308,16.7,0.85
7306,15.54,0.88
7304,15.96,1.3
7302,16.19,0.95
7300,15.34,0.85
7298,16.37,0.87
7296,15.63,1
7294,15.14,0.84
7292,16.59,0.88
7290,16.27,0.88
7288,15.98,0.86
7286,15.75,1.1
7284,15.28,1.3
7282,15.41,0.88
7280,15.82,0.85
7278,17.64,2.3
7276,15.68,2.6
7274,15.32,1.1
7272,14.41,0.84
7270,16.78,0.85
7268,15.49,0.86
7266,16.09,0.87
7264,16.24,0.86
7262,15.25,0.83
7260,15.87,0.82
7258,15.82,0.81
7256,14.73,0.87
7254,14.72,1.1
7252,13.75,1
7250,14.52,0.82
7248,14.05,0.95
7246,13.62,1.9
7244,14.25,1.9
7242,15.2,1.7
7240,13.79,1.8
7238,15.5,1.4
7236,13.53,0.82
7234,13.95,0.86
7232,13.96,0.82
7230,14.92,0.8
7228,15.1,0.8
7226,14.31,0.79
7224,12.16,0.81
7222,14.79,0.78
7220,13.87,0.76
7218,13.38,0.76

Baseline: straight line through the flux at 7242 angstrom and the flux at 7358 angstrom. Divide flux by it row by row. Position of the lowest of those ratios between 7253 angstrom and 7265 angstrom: 7256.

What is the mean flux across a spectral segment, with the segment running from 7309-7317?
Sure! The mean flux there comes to 16.3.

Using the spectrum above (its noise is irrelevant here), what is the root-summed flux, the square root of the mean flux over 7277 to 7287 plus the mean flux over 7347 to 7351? 5.73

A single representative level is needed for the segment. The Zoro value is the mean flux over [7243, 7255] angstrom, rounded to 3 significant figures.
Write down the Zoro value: 14.2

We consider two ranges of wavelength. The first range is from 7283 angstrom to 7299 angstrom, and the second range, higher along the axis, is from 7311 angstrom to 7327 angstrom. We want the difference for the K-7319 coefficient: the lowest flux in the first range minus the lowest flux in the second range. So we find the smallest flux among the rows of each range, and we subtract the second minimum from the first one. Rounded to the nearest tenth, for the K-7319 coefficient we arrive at 2.2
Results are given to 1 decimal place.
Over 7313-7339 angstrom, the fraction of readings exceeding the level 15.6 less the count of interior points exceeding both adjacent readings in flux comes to -1.3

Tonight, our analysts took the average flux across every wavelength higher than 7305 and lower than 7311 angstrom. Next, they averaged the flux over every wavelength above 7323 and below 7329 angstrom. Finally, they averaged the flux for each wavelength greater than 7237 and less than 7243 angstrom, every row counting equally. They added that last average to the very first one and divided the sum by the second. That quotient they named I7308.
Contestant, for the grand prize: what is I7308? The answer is 2.06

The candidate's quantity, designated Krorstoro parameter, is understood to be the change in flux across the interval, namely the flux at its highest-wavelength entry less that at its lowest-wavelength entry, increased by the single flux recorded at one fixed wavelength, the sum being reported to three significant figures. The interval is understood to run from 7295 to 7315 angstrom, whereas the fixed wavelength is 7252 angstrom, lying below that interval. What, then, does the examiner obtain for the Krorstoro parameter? 15.3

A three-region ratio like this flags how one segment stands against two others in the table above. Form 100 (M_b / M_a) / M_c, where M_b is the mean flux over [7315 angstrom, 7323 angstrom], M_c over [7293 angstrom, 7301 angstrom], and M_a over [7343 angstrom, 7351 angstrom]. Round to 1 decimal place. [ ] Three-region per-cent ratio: 5.8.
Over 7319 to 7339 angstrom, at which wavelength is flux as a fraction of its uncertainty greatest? 7338 angstrom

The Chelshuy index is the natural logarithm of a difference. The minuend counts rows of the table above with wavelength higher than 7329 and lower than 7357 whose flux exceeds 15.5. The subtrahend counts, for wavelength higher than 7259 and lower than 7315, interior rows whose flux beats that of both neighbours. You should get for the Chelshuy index 1.8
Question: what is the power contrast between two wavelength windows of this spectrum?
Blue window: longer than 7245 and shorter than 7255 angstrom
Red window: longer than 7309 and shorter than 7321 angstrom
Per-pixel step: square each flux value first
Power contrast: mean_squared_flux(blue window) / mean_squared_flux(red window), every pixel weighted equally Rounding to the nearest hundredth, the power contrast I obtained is 0.81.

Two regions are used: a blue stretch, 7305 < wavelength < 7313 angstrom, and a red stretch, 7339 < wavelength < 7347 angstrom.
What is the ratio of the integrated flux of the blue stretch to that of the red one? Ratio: 0.97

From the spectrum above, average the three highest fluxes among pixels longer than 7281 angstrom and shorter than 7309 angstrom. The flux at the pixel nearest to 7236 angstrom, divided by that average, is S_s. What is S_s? 0.82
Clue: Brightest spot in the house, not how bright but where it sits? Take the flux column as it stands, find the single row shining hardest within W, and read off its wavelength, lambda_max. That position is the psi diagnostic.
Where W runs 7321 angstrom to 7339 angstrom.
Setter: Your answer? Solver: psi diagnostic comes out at 7338 angstrom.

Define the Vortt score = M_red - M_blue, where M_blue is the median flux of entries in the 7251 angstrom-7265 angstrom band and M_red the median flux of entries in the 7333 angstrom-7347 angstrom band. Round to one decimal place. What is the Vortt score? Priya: 1.4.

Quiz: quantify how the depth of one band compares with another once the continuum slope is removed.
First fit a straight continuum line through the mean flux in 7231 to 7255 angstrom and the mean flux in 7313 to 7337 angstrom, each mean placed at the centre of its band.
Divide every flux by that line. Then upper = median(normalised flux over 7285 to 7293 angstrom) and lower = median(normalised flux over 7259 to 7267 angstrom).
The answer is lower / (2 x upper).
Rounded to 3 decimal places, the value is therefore 0.512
